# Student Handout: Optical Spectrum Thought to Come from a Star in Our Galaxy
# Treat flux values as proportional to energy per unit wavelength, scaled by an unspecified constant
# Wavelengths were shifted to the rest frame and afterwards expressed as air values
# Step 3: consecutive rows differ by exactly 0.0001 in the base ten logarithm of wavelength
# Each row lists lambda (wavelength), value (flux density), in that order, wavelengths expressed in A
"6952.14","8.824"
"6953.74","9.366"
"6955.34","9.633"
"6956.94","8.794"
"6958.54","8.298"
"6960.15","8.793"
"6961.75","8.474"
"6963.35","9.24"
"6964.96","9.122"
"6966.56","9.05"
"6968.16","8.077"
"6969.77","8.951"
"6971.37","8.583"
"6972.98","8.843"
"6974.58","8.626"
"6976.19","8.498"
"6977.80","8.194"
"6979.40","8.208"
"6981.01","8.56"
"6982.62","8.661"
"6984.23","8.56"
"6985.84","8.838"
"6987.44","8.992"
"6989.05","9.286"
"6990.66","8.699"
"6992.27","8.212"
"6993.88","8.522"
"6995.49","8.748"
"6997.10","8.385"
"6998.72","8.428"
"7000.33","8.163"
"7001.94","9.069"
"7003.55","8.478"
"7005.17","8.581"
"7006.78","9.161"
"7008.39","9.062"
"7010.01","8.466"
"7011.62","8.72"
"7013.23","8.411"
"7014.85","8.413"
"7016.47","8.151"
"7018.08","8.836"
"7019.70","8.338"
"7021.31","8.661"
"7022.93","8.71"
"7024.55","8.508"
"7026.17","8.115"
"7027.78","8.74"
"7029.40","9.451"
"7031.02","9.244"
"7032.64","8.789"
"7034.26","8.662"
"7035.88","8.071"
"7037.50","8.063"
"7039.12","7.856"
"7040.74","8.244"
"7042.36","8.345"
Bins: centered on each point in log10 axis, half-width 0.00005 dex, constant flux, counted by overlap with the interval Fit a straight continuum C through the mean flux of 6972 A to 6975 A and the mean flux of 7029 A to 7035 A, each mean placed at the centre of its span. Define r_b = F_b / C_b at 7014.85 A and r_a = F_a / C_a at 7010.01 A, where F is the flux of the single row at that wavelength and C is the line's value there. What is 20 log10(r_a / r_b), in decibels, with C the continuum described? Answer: 0.1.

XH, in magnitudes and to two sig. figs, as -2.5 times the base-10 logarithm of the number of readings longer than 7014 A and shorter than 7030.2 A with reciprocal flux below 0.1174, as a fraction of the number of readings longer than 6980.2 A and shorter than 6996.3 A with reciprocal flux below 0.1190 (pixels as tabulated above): 0.64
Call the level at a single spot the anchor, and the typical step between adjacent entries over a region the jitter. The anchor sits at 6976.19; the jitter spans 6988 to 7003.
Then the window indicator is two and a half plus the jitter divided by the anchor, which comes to 2.55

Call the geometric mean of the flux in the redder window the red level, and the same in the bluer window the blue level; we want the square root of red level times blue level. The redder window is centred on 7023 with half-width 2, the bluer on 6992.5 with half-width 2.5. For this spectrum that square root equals 8.55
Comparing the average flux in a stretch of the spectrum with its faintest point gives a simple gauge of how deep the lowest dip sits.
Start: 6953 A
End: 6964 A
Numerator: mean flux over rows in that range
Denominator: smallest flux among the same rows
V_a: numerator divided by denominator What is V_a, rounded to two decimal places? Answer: 1.08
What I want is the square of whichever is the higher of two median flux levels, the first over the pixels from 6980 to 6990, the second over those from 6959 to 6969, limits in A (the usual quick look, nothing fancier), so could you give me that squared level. 80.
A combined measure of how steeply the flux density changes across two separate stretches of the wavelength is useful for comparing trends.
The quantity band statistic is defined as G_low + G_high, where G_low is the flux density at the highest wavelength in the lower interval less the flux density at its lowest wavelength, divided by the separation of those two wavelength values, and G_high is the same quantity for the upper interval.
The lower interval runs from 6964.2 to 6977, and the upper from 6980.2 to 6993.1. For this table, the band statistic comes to -0.086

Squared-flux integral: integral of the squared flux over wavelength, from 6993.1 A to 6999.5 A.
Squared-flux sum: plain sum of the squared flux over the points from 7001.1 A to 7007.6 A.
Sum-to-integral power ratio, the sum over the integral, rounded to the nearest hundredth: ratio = 0.67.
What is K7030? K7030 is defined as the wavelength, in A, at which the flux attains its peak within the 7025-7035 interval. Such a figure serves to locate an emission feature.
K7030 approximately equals 7029.40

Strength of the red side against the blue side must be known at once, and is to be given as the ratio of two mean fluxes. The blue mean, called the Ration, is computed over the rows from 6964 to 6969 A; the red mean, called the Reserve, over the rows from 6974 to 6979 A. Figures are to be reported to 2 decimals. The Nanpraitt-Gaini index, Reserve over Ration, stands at 0.96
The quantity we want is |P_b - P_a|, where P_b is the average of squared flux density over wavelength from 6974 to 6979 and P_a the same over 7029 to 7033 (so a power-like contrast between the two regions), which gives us 13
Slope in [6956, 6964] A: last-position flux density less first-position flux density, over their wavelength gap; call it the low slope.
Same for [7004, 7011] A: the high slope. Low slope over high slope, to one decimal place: -2.9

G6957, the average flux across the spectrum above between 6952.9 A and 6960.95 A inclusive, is 8.98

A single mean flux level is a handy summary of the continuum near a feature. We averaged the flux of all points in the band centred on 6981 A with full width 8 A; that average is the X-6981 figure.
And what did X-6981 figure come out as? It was 8.44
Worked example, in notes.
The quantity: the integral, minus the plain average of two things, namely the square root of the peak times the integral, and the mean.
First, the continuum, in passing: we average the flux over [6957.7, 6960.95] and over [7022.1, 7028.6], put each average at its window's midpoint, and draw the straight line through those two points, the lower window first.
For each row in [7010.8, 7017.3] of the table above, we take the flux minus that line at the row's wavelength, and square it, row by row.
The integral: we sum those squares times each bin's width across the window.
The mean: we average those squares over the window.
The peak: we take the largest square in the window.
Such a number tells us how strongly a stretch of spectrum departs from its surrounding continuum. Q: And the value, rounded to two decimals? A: 0.19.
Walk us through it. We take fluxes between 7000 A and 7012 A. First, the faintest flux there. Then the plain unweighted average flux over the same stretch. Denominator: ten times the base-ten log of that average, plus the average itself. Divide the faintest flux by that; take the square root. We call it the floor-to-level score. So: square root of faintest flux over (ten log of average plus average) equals 0.671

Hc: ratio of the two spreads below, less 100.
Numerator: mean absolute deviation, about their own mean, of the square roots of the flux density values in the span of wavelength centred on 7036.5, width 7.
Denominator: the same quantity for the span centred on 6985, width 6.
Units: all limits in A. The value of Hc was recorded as -98.3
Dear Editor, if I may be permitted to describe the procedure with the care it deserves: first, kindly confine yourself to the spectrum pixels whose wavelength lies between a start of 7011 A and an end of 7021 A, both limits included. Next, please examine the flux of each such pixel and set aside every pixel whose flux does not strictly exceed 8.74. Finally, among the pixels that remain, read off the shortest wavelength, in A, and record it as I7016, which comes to 7018.08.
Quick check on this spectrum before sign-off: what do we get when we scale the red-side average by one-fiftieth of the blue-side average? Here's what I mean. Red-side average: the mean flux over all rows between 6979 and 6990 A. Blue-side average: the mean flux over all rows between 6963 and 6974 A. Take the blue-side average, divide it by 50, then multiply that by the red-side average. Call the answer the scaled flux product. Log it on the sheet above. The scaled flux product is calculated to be 1.543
